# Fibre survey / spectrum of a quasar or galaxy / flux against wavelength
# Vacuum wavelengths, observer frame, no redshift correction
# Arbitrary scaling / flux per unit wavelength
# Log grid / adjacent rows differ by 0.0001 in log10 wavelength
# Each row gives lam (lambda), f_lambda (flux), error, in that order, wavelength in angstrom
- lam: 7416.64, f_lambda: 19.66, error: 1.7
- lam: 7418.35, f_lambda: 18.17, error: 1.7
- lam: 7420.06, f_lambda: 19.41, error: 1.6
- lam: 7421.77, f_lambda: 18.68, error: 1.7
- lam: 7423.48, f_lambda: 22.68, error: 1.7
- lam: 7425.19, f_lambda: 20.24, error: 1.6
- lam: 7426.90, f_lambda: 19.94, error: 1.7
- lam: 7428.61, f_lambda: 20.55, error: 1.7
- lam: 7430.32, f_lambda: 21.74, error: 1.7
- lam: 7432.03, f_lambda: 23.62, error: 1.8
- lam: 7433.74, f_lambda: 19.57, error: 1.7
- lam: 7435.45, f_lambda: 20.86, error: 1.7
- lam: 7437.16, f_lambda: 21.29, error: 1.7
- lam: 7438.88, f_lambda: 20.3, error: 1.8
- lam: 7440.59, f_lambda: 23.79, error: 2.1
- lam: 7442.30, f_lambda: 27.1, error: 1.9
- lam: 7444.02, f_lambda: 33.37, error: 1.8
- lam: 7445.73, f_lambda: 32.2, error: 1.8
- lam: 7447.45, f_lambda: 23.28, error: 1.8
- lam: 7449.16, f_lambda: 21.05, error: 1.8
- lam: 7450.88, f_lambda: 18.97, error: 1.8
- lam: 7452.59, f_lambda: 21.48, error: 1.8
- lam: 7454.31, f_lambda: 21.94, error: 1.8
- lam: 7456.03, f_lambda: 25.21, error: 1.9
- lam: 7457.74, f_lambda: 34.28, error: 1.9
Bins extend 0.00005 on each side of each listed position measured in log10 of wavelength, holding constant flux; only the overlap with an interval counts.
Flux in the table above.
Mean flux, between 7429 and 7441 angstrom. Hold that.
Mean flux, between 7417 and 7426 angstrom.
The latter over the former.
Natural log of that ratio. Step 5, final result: -0.08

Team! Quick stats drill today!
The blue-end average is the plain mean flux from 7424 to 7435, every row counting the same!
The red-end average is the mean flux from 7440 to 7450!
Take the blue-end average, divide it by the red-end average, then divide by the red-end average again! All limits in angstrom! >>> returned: 0.029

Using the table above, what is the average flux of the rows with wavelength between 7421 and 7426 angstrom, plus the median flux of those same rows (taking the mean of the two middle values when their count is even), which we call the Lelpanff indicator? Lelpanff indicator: 41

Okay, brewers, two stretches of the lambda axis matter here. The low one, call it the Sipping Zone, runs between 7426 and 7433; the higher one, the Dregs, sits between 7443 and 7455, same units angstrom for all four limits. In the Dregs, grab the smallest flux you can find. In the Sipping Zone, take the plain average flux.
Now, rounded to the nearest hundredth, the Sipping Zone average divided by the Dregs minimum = 1.13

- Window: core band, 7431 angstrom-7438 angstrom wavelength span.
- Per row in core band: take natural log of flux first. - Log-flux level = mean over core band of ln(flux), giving 3.06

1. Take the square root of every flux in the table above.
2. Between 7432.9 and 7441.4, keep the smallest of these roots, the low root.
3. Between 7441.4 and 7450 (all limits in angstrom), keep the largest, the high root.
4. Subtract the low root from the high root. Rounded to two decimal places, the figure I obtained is 1.35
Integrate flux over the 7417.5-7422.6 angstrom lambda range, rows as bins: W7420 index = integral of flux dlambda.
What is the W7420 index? 96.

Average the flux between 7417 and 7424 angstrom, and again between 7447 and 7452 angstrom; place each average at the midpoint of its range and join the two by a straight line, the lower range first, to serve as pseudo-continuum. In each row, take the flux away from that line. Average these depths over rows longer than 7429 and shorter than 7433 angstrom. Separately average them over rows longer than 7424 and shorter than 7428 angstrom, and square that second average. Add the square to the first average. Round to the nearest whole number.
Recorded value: -2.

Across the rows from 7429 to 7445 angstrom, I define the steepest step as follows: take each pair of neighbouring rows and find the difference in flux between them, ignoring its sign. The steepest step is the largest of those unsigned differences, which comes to 6.3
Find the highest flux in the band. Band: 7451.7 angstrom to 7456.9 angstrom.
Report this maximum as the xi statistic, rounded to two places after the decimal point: 25.21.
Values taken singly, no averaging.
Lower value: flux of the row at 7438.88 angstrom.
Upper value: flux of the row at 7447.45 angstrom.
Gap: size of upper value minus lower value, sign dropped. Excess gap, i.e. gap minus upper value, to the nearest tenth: -20.3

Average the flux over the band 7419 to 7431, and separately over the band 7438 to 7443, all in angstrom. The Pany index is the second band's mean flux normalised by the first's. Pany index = 1.16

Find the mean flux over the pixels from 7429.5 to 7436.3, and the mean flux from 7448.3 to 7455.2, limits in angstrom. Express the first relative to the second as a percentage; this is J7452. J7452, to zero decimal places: 103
